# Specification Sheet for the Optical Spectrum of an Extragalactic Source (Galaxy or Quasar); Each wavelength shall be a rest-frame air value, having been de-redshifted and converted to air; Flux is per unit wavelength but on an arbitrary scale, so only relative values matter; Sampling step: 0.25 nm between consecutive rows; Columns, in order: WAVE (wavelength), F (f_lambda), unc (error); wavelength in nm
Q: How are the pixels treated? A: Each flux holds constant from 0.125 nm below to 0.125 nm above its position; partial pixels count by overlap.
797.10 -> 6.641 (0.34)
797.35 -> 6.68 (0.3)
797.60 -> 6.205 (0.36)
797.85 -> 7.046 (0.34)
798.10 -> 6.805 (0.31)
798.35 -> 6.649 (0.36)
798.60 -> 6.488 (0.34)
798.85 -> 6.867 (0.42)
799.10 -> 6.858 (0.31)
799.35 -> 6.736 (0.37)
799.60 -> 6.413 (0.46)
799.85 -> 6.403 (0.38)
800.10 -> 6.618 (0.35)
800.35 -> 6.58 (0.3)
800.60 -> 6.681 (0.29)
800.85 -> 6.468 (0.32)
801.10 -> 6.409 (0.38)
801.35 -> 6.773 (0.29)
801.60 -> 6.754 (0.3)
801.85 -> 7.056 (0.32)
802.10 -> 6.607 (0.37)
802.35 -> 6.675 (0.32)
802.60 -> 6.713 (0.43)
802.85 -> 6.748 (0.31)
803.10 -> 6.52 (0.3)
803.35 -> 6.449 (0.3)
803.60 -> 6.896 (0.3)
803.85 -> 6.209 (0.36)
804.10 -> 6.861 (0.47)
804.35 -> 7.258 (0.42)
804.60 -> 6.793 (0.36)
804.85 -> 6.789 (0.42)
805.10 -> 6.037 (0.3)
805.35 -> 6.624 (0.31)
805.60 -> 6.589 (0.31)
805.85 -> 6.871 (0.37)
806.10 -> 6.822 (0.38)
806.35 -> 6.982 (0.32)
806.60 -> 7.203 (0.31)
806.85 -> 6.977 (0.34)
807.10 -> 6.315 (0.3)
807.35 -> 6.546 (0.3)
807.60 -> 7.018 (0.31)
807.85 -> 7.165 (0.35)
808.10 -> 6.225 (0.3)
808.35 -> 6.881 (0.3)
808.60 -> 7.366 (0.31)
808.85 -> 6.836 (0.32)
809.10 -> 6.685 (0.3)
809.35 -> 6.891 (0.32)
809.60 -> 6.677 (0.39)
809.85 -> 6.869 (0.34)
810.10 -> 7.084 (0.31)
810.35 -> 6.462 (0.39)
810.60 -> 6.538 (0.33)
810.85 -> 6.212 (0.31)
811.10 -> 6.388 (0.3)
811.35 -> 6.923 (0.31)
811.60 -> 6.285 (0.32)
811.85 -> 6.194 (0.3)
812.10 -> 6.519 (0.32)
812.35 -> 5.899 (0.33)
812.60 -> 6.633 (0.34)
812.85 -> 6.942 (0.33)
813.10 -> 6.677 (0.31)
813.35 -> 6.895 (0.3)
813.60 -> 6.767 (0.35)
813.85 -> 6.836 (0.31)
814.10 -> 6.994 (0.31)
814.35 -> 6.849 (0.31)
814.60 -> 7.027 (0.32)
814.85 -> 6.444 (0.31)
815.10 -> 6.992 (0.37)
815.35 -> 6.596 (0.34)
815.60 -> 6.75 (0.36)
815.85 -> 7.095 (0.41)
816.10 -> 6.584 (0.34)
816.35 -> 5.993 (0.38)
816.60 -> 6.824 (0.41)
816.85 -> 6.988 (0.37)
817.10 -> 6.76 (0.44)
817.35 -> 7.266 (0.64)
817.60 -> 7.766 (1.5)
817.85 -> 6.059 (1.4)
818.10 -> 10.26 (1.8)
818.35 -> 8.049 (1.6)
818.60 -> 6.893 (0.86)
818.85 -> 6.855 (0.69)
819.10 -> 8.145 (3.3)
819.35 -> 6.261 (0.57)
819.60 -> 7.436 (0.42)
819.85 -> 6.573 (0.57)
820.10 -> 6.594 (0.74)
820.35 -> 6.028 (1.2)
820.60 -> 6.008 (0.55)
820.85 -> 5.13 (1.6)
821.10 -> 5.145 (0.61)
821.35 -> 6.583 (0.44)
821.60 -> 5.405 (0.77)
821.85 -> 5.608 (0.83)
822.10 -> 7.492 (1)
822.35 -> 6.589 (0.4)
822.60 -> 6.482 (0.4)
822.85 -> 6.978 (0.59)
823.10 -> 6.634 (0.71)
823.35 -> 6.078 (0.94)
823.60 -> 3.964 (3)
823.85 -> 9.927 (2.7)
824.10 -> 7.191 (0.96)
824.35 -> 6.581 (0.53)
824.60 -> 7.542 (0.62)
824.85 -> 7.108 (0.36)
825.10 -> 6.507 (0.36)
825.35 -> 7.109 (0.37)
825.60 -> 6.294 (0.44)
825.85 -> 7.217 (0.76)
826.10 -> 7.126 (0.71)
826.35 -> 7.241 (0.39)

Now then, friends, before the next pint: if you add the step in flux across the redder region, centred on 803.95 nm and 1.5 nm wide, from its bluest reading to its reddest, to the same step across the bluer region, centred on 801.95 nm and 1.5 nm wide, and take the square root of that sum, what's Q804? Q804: 0.53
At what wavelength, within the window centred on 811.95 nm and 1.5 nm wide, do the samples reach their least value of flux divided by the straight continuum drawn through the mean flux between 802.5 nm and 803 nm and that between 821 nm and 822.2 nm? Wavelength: 812.35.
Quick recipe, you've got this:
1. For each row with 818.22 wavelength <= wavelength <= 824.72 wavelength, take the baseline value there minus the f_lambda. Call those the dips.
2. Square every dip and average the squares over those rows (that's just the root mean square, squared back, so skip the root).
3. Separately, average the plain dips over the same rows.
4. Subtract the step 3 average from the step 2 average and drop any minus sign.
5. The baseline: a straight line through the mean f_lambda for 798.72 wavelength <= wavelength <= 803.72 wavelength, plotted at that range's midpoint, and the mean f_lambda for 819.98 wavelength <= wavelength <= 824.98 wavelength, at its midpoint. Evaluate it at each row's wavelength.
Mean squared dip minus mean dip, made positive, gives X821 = 1.5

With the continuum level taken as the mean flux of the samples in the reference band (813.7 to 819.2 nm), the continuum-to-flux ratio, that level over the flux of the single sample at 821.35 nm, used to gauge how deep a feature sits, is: 1.08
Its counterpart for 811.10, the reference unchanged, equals 1.11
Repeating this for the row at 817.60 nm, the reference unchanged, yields 0.91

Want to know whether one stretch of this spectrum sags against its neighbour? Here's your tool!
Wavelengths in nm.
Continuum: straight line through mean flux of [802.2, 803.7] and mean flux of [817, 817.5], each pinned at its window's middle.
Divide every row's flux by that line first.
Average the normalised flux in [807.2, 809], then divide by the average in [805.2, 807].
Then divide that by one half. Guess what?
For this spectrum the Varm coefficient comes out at 1.98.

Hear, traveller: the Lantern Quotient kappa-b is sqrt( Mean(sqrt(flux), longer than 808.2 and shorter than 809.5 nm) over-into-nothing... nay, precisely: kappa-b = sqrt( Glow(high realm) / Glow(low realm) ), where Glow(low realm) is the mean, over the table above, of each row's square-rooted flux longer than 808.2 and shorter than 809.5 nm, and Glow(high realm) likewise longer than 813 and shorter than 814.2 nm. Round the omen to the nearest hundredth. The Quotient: 1.00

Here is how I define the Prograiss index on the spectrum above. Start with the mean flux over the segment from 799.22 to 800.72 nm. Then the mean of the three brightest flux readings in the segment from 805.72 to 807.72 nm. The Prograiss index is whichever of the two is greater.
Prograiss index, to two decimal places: 7.07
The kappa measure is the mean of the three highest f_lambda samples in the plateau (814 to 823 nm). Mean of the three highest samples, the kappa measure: 8.8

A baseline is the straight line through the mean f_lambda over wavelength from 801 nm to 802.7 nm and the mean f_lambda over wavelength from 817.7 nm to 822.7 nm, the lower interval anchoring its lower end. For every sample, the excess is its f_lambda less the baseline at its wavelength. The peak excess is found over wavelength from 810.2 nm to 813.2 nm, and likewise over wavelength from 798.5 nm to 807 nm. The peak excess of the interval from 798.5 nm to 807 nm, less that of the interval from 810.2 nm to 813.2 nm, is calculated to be 0.3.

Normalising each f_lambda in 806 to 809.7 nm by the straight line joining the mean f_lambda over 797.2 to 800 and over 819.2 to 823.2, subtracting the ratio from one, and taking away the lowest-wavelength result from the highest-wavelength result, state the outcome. 0.014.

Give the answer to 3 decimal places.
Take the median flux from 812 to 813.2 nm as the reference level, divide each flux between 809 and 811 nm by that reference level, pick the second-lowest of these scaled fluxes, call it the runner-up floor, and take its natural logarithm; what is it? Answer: -0.026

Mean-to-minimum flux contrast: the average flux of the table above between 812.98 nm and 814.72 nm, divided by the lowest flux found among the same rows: 1.03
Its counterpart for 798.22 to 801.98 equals 1.04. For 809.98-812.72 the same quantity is 1.10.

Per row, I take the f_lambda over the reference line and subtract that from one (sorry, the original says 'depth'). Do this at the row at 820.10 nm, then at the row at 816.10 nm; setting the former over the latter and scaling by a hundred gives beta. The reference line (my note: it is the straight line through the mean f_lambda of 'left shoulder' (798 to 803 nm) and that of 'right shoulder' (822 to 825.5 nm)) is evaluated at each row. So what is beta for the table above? 111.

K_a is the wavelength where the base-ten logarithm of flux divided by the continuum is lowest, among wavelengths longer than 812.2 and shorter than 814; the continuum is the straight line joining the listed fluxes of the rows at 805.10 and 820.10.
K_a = 812.35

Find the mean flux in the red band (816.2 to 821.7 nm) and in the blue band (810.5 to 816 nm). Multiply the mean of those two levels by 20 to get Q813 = 134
